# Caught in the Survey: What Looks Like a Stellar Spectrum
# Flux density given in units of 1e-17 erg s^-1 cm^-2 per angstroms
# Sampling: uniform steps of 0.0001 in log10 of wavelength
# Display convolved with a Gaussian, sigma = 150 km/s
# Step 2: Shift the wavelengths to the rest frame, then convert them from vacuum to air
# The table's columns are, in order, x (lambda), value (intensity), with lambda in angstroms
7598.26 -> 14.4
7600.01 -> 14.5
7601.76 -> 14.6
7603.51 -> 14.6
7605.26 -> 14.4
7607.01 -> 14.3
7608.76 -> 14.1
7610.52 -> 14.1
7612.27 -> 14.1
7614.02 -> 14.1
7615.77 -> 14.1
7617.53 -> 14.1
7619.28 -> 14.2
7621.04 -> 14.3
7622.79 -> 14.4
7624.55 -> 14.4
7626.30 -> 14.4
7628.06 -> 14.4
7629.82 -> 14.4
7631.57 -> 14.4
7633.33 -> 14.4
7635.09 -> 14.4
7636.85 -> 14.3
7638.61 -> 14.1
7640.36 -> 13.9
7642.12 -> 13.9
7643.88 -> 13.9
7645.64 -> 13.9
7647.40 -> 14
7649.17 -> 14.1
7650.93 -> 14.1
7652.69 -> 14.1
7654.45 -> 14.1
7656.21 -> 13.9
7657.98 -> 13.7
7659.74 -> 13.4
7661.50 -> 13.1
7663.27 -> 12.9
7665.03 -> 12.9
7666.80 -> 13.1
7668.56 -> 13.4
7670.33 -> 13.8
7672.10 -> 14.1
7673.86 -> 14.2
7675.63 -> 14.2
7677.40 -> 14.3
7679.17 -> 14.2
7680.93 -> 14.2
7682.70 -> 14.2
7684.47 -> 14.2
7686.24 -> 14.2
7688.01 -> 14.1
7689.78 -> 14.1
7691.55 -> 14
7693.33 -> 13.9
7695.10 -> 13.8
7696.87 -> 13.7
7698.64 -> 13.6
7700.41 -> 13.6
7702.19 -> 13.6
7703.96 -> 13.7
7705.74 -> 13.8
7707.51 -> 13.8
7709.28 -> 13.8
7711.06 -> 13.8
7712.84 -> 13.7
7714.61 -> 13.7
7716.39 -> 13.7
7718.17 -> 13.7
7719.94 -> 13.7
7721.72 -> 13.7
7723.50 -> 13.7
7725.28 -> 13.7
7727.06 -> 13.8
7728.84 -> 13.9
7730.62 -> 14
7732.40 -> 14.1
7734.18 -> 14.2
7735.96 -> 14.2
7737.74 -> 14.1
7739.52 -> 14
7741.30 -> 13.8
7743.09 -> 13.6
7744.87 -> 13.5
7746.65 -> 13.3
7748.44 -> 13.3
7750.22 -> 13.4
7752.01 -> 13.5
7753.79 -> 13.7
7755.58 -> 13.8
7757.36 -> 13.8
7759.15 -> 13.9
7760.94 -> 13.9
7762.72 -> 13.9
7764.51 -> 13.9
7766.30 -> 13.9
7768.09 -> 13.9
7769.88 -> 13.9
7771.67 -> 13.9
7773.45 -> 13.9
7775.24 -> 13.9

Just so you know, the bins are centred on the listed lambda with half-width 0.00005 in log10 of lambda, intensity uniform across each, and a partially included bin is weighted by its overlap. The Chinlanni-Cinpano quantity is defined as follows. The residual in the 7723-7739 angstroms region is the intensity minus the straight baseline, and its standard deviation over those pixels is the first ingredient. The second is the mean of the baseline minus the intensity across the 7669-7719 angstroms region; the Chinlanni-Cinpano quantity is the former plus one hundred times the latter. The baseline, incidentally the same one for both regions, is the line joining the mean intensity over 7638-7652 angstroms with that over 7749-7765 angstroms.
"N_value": -3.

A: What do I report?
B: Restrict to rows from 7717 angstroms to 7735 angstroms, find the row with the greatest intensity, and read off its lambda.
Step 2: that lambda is 7734.18 angstroms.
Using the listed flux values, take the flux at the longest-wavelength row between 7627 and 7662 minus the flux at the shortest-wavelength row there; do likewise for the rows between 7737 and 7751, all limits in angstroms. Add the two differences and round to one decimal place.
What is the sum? -2.0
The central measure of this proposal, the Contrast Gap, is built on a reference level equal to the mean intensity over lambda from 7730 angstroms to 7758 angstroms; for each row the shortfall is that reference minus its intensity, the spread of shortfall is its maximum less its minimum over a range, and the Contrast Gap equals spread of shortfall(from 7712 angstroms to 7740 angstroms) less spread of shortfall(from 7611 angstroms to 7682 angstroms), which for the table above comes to -1.00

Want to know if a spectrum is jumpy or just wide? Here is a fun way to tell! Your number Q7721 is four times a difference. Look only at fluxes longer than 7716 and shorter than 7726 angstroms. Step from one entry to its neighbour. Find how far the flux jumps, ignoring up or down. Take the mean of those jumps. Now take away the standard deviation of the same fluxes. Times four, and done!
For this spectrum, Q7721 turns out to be 0.00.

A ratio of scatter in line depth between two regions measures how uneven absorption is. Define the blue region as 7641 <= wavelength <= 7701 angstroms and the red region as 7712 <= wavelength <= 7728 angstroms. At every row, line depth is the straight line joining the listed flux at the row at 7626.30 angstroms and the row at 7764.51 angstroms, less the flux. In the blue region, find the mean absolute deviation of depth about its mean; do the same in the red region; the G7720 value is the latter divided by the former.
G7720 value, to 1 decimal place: 0.1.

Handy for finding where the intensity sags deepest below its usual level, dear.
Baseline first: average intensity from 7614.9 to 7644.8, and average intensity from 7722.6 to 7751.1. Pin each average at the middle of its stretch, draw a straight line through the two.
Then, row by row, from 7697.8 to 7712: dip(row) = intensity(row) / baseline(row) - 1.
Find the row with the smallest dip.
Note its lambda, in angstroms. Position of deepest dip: 7698.64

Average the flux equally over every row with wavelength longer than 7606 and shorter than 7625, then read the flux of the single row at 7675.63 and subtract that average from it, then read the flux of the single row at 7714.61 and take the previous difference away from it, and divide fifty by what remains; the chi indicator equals 3.65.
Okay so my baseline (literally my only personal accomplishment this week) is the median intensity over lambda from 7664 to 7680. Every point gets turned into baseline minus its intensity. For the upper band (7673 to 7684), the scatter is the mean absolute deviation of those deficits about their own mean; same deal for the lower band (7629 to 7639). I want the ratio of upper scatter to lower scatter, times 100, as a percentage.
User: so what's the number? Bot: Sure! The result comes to 31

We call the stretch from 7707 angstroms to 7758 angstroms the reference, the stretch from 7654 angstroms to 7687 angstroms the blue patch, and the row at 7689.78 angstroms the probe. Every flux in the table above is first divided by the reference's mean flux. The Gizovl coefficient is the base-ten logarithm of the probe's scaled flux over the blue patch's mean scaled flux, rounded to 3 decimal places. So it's 0.010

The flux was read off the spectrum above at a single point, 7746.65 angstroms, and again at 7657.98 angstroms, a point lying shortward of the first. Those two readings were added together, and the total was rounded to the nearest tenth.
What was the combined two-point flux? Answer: 27.0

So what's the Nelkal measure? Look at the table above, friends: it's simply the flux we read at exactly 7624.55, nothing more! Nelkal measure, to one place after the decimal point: 14.4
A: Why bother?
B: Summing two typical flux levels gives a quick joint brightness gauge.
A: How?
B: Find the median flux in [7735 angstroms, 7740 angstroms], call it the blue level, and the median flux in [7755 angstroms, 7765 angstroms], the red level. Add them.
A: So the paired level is 28.0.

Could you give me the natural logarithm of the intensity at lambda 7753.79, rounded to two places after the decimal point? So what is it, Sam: 2.62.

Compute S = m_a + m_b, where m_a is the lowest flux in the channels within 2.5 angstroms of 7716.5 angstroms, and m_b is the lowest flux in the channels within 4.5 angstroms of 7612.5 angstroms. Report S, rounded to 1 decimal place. 27.8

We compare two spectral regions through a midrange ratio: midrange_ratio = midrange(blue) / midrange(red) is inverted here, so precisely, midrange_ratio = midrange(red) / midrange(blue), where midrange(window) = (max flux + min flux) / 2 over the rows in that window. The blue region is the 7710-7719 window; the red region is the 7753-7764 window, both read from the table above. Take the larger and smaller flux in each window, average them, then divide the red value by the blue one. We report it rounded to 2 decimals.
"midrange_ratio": 1.00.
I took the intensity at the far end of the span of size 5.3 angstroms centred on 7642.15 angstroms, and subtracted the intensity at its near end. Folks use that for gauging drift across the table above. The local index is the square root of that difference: 0.0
